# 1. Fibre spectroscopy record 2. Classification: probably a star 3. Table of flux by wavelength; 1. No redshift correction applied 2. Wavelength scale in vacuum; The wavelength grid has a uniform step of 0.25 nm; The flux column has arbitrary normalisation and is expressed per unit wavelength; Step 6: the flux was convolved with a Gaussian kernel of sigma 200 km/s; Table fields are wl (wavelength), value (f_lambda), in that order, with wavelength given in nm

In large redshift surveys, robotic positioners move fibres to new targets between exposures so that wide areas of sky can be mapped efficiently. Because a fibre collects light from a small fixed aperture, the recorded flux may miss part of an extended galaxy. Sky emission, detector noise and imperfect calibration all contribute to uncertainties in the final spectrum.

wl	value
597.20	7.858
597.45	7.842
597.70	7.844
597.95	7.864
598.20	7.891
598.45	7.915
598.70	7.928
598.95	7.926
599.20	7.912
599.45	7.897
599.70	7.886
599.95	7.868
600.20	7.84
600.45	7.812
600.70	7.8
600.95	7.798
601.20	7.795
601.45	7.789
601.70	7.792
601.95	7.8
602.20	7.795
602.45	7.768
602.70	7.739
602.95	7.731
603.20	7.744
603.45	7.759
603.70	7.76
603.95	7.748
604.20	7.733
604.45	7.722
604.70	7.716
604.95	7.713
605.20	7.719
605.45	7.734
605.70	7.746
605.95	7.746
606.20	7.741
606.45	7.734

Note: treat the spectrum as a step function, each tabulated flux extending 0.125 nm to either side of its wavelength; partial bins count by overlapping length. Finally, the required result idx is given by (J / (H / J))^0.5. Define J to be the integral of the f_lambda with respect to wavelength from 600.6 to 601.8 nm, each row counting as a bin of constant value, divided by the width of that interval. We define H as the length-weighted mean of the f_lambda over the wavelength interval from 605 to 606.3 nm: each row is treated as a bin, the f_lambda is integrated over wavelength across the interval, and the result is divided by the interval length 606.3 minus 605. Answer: 2.80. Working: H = 7.74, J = 7.79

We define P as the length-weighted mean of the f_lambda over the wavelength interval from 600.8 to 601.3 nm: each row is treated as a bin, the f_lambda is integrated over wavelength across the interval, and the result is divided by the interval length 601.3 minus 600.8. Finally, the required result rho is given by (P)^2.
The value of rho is 60.8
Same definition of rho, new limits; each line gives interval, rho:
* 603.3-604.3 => 60.1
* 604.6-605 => 59.5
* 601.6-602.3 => 60.8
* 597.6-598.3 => 61.9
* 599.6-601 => 61.4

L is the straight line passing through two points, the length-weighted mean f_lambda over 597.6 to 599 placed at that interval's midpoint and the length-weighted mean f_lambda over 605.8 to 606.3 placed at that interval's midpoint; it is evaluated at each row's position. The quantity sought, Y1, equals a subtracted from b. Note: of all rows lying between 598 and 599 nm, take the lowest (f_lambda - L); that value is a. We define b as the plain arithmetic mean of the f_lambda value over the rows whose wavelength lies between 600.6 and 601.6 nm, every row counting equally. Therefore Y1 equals 7.80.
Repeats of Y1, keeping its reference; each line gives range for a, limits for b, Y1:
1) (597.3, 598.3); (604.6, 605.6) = 7.79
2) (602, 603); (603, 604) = 7.83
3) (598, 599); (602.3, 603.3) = 7.75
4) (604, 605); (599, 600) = 7.94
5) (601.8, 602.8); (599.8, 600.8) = 7.90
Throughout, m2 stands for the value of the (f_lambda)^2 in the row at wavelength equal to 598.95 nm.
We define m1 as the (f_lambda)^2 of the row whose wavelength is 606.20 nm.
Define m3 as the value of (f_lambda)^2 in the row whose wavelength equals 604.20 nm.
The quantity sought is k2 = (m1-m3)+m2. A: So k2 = 62.9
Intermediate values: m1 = 59.9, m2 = 62.8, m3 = 59.8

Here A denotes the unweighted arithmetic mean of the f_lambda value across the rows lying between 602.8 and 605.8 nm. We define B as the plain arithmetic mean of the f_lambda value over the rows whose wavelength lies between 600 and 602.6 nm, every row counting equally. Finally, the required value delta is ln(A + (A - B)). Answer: 2.04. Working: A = 7.74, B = 7.80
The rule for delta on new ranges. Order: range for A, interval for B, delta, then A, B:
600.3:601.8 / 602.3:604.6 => 2.06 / 7.80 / 7.74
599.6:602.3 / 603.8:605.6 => 2.07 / 7.82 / 7.73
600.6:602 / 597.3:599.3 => 2.04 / 7.80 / 7.89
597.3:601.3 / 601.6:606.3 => 2.08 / 7.86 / 7.75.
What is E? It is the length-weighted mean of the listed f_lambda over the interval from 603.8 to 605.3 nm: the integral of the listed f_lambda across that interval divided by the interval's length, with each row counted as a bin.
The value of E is 7.73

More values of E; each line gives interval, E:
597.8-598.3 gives 7.88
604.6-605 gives 7.71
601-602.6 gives 7.79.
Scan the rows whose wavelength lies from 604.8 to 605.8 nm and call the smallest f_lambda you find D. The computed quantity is 7.713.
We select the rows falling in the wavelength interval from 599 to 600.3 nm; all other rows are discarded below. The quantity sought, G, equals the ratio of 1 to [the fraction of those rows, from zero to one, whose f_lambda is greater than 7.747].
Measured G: 1.00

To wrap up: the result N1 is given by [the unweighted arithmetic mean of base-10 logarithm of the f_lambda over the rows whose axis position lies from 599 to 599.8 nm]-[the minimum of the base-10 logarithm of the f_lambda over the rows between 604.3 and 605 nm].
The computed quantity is 0.010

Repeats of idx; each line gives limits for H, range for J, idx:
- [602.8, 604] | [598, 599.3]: 2.84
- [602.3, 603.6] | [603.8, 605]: 2.78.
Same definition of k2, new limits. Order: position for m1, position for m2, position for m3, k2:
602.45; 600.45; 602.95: 61.6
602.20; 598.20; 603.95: 63.0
